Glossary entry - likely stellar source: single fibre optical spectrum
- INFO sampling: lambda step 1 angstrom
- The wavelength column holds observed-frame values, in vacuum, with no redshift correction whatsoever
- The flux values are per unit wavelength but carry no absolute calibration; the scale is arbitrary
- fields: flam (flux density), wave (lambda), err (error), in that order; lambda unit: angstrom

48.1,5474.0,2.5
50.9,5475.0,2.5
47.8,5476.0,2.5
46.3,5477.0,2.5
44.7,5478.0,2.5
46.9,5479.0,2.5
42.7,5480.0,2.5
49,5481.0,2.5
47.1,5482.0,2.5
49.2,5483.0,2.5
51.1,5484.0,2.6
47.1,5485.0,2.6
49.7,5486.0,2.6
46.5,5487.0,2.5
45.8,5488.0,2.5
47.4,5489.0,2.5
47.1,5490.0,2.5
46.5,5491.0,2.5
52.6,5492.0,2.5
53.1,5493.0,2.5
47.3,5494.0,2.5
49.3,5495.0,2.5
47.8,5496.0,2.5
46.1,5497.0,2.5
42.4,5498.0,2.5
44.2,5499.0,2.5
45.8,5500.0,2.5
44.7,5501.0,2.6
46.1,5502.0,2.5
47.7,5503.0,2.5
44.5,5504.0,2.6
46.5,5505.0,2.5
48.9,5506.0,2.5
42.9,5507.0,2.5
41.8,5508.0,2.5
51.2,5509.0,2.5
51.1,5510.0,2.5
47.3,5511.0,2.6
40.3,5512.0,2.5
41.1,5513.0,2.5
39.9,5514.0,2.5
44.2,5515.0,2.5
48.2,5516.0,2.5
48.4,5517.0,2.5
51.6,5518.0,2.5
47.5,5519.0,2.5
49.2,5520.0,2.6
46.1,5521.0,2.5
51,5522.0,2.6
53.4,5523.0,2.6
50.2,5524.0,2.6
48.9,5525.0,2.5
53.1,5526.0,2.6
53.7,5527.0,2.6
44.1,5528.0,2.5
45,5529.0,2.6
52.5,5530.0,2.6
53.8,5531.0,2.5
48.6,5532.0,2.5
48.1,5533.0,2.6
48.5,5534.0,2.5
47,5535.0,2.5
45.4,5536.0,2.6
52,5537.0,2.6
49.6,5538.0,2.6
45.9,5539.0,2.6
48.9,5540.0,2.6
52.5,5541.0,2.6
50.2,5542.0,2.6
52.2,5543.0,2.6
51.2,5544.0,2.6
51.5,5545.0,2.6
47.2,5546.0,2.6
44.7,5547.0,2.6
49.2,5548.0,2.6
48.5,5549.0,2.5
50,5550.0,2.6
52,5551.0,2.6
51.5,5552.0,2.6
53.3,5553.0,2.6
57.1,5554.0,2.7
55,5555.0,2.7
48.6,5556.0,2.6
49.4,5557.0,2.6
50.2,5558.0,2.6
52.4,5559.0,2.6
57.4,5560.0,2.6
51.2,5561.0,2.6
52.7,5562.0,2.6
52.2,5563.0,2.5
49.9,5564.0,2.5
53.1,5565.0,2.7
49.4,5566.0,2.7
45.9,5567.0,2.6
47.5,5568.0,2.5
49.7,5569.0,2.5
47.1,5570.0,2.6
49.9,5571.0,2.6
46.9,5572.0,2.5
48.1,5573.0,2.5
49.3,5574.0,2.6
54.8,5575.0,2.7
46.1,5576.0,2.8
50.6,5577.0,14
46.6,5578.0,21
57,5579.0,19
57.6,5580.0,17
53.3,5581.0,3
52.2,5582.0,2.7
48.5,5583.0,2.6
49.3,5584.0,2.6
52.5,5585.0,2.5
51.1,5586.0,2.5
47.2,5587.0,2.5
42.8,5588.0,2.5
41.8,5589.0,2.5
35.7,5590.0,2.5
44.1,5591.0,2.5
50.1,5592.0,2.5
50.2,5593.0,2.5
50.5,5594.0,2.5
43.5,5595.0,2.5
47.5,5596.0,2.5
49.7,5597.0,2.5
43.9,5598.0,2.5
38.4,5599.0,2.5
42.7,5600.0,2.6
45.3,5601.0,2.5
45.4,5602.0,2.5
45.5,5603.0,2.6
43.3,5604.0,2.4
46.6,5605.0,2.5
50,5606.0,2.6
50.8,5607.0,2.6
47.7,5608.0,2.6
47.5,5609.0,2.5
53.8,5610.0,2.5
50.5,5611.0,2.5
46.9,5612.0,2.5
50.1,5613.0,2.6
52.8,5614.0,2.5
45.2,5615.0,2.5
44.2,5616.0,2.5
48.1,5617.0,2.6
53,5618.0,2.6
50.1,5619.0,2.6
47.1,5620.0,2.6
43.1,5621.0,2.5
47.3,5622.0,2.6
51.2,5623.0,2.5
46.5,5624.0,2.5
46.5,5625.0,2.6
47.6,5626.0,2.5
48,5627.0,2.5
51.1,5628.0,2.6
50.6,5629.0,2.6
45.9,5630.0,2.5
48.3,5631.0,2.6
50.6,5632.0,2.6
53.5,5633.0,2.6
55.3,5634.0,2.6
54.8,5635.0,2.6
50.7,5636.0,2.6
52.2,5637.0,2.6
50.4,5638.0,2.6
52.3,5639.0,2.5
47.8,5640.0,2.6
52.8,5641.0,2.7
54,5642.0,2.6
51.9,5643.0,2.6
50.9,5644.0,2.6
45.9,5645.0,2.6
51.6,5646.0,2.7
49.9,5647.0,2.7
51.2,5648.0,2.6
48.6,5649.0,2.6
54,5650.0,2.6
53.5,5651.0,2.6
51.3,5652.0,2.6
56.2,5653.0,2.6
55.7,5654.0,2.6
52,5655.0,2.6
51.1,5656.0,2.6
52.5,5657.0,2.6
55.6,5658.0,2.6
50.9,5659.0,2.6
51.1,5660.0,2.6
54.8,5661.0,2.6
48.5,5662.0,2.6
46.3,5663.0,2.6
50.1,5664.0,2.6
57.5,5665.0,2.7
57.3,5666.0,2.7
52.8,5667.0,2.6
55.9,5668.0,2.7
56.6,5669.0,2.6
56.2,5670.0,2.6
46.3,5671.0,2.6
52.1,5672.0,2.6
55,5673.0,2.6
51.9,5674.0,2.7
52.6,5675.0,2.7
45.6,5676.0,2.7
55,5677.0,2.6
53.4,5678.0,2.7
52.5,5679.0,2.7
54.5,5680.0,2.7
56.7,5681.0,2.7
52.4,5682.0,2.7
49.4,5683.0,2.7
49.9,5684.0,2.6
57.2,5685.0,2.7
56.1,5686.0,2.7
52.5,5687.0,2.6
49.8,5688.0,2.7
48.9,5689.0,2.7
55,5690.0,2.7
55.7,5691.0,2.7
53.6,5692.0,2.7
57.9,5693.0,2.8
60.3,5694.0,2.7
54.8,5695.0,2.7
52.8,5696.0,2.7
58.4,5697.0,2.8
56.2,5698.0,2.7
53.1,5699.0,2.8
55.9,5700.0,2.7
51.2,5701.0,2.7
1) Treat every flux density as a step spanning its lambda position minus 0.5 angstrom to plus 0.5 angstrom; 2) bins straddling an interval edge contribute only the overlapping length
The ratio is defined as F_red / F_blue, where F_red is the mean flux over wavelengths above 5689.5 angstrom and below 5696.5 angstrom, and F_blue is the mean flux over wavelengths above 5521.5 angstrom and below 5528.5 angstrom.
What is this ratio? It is 1.10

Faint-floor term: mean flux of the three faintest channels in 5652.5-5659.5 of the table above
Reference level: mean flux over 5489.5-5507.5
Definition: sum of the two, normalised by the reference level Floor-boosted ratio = 2.10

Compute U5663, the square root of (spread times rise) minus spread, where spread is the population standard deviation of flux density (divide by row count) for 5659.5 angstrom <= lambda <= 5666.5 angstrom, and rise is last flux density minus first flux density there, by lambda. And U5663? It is 1.0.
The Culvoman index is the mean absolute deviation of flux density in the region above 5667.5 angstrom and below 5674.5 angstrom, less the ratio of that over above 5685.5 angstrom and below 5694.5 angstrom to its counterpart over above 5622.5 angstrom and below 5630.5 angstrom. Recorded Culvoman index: 1.4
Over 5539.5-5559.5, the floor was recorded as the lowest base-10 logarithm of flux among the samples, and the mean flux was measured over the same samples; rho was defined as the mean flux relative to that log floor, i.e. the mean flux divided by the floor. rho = 30.8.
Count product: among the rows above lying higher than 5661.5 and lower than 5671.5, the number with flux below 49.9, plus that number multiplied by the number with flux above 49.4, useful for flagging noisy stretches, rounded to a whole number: 24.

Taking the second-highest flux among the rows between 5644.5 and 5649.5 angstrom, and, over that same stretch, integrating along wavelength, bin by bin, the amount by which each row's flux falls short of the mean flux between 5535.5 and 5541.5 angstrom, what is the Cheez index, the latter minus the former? -53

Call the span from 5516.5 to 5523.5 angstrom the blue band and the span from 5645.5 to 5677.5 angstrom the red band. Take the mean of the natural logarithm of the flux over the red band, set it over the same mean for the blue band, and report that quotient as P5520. 1.01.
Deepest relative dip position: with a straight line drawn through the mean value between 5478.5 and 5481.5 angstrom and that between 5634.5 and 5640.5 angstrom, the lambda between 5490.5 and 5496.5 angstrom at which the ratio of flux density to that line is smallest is 5491.0 angstrom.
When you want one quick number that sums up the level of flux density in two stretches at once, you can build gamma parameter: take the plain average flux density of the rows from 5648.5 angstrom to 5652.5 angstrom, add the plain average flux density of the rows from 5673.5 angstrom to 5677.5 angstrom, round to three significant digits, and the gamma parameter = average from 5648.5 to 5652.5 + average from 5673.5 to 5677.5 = 103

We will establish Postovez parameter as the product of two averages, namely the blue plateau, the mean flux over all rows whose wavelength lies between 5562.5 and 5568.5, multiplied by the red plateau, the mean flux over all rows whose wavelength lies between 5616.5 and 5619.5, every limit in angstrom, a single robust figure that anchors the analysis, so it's 2503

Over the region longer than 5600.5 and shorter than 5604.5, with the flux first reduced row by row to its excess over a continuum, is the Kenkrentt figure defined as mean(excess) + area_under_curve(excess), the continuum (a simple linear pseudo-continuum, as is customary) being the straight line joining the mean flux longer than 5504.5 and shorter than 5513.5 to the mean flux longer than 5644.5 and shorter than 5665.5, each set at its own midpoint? -24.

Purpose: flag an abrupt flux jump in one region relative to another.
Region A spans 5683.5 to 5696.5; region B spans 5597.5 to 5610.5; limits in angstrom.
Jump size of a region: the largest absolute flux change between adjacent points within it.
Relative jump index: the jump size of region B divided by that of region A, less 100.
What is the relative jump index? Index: -99.1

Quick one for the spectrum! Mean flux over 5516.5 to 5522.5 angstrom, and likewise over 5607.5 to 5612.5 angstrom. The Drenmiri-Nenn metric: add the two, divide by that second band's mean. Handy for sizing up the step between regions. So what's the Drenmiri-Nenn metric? 1.99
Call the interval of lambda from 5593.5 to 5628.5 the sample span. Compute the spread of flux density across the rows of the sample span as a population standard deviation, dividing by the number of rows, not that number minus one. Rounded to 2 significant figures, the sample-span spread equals 3.3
